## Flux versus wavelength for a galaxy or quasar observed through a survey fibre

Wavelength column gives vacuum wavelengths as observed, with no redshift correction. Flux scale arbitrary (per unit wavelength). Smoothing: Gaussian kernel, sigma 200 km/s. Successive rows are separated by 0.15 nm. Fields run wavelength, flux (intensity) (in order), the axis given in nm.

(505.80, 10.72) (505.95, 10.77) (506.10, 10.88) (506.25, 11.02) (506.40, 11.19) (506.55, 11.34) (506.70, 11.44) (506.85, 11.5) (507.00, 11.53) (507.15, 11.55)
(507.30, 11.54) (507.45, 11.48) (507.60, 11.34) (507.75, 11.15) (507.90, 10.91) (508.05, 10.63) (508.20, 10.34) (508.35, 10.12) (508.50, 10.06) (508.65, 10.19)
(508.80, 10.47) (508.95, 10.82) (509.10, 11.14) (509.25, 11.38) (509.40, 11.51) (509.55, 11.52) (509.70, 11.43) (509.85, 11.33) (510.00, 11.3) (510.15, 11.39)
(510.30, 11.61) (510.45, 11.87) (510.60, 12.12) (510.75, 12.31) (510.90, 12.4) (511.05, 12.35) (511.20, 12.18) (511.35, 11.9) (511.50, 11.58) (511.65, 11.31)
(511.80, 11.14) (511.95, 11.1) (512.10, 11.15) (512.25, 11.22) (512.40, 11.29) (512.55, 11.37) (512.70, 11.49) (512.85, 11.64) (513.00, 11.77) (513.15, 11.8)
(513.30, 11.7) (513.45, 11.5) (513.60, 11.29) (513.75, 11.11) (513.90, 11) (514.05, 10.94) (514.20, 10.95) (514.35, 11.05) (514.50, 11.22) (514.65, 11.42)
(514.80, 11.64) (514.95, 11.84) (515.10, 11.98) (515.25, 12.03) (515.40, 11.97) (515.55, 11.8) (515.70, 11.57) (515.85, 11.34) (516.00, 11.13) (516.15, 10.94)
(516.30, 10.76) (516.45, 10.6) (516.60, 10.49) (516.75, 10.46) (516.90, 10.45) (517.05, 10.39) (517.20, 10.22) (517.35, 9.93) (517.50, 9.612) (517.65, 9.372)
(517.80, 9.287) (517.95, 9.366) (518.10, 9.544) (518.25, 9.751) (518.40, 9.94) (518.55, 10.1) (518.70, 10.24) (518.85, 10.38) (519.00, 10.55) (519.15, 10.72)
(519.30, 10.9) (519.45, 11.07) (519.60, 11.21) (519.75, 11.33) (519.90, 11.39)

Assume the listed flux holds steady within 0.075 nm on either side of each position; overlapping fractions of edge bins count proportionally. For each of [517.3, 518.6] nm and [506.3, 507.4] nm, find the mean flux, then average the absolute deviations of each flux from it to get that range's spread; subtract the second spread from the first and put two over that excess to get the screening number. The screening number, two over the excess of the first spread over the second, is 14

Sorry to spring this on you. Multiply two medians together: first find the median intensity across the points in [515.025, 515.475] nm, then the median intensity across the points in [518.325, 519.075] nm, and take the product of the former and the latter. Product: 123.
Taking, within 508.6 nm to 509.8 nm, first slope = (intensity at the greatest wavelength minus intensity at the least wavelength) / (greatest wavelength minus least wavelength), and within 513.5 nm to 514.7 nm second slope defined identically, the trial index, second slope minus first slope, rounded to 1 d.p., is -1.1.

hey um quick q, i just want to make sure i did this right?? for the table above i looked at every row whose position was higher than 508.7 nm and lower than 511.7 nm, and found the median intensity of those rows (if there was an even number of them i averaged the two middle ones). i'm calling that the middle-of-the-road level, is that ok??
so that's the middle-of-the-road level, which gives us 11.5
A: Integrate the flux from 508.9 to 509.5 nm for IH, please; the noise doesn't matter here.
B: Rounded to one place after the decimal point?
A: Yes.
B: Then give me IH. 6.7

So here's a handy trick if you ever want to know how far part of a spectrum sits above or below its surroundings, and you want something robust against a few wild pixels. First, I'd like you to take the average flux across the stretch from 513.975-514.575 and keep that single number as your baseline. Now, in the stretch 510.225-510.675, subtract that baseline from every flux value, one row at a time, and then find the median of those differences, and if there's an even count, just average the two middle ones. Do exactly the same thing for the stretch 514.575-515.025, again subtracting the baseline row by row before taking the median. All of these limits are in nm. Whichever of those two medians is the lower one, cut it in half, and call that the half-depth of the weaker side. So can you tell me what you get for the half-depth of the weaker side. 0.30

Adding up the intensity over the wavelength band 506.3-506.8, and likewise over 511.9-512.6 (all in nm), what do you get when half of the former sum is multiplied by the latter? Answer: 953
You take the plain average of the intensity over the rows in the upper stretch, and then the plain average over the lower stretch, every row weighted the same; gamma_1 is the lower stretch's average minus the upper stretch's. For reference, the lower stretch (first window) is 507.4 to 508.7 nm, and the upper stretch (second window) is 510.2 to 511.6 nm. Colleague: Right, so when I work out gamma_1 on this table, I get -1.3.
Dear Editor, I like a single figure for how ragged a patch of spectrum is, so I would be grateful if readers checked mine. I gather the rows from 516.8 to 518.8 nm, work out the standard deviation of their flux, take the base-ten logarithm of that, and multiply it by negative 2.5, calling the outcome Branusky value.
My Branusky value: 1.0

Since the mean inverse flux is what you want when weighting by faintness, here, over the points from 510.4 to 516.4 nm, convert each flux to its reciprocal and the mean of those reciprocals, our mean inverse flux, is 0.0869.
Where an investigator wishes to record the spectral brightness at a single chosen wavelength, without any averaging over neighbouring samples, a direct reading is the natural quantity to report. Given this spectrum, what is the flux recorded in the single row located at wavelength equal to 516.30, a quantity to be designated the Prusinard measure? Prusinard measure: 10.76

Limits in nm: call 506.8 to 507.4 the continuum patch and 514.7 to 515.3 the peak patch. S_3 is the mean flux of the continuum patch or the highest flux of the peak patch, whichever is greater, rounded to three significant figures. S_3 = 12.0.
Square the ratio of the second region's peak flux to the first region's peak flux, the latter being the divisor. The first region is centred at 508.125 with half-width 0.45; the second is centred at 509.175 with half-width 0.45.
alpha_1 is 1.07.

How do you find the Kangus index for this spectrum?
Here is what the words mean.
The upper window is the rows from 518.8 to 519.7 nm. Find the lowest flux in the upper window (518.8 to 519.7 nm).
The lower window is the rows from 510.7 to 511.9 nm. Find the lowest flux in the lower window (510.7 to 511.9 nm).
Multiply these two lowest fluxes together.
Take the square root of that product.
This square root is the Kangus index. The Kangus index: 10.8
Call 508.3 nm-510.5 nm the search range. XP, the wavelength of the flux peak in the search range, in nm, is 510.45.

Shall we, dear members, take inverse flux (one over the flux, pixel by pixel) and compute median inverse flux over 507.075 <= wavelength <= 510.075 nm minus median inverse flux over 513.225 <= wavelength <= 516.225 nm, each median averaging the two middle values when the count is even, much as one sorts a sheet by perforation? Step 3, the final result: 0.001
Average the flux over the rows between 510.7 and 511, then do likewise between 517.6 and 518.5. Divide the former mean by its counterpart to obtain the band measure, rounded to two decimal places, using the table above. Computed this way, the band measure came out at 1.29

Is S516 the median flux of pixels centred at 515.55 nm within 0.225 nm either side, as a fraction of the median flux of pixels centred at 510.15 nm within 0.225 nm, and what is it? 1.04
